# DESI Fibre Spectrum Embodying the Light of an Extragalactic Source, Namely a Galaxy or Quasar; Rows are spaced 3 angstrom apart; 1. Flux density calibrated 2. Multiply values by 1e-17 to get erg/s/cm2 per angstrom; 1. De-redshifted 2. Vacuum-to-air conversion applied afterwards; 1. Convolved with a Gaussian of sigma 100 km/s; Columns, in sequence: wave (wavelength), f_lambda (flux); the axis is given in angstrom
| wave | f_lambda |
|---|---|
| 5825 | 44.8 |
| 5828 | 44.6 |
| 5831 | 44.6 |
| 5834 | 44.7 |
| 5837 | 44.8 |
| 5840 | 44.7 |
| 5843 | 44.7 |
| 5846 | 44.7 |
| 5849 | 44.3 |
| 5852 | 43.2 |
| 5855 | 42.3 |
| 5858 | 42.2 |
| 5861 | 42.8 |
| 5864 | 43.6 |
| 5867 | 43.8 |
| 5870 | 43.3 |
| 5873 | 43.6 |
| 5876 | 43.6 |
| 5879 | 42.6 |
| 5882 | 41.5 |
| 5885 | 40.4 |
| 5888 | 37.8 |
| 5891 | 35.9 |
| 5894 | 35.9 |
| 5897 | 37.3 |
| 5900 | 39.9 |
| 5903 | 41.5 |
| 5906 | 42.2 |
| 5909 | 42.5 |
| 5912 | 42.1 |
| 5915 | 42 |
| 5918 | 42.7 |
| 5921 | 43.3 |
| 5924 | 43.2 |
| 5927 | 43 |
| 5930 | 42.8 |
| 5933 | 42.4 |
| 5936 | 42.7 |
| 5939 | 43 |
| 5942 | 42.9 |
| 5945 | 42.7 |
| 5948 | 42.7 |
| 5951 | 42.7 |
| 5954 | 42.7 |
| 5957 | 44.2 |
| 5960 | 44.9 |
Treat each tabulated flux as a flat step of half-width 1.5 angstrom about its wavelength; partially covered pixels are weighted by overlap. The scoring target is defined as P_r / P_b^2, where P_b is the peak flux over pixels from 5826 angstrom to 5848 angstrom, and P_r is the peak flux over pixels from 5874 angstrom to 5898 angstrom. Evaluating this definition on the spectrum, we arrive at 0.0217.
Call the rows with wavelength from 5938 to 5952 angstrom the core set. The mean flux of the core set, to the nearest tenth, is 42.8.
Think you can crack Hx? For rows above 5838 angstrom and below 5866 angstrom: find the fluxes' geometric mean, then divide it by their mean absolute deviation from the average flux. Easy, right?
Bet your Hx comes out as 50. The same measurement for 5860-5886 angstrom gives 49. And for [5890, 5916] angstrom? 17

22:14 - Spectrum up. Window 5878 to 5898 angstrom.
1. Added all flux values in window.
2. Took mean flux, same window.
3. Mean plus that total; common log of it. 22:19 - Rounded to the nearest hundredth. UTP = 2.49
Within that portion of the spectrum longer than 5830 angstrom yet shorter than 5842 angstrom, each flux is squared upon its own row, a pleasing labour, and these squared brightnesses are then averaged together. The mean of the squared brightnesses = 1998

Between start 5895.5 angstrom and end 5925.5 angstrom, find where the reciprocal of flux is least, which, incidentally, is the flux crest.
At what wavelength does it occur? 5921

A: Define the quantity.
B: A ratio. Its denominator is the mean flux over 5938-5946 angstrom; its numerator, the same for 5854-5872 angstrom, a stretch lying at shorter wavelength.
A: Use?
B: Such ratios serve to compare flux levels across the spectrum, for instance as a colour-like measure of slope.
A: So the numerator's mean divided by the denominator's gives 1.00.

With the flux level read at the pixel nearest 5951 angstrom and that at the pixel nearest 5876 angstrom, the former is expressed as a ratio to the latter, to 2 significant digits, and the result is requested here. 0.98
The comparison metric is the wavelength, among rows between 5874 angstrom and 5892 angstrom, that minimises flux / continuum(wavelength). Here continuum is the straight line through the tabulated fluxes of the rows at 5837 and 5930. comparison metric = 5891 angstrom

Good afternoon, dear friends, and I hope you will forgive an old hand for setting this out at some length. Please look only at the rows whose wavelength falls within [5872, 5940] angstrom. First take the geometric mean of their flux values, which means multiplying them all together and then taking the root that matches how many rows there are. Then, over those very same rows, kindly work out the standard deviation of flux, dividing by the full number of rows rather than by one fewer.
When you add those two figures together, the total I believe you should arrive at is 43.7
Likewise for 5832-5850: 44.8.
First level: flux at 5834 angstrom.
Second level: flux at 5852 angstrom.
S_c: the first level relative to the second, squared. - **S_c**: 1.07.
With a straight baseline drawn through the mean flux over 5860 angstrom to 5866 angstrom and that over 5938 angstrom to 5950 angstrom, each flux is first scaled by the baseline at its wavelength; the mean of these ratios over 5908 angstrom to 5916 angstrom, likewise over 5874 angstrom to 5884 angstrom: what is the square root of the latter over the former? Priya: 1.00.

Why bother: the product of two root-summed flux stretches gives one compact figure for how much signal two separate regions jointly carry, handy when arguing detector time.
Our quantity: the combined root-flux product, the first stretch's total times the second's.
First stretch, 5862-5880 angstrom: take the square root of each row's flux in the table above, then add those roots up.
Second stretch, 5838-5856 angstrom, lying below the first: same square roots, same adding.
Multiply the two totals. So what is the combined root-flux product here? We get 1573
